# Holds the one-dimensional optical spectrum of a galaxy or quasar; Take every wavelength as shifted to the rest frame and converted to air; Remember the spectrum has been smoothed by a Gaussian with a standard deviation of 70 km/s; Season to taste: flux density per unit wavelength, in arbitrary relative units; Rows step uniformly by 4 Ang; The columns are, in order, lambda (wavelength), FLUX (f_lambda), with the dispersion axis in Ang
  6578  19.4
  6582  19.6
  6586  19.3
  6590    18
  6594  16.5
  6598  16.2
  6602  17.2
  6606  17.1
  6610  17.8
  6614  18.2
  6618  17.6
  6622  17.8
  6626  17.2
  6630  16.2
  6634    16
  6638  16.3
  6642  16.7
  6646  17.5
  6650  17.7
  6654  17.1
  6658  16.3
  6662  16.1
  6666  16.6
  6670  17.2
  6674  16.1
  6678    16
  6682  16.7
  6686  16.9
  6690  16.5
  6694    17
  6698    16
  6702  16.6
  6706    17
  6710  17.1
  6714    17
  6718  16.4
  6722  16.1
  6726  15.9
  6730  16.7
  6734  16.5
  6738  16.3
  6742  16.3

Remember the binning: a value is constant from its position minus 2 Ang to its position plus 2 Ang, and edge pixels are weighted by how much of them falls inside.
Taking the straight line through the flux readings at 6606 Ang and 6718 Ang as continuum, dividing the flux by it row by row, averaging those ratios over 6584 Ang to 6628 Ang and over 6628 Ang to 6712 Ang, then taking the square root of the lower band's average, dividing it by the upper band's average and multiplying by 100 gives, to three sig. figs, 102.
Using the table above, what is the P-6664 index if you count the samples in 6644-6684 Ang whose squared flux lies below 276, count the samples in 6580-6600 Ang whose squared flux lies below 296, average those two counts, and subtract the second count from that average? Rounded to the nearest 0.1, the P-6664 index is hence 1.5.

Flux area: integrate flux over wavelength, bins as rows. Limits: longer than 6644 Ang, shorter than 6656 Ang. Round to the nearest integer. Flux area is 209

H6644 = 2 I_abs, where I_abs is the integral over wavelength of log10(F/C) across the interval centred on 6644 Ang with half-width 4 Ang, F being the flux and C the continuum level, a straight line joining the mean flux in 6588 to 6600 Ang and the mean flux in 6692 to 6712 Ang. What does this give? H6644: 0.11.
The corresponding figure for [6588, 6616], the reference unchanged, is 0.55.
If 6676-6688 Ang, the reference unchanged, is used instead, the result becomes -0.15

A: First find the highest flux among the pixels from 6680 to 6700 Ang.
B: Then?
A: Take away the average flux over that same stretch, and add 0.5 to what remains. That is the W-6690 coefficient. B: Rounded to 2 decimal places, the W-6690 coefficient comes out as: 0.88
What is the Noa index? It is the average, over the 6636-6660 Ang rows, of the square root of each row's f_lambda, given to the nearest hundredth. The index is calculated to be 4.11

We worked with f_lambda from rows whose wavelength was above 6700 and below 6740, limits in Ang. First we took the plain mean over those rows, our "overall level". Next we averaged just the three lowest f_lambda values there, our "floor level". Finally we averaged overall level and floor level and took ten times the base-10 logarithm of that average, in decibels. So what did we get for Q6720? 12.1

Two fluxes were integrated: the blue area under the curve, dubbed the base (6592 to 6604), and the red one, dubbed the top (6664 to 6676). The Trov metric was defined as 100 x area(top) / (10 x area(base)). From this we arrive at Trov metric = 10.0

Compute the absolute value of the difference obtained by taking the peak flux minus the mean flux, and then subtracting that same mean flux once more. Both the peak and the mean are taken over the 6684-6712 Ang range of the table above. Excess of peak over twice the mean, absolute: 16.4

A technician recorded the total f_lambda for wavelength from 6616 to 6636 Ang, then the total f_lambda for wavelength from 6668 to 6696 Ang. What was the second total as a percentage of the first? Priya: 137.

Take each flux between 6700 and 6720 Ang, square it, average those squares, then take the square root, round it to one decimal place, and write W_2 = 16.8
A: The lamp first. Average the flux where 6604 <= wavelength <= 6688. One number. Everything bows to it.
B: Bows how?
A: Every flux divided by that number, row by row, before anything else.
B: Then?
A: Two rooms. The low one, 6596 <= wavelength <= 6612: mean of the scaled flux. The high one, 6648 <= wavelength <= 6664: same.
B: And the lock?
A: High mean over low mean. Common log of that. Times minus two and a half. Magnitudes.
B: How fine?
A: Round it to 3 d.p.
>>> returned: 0.018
